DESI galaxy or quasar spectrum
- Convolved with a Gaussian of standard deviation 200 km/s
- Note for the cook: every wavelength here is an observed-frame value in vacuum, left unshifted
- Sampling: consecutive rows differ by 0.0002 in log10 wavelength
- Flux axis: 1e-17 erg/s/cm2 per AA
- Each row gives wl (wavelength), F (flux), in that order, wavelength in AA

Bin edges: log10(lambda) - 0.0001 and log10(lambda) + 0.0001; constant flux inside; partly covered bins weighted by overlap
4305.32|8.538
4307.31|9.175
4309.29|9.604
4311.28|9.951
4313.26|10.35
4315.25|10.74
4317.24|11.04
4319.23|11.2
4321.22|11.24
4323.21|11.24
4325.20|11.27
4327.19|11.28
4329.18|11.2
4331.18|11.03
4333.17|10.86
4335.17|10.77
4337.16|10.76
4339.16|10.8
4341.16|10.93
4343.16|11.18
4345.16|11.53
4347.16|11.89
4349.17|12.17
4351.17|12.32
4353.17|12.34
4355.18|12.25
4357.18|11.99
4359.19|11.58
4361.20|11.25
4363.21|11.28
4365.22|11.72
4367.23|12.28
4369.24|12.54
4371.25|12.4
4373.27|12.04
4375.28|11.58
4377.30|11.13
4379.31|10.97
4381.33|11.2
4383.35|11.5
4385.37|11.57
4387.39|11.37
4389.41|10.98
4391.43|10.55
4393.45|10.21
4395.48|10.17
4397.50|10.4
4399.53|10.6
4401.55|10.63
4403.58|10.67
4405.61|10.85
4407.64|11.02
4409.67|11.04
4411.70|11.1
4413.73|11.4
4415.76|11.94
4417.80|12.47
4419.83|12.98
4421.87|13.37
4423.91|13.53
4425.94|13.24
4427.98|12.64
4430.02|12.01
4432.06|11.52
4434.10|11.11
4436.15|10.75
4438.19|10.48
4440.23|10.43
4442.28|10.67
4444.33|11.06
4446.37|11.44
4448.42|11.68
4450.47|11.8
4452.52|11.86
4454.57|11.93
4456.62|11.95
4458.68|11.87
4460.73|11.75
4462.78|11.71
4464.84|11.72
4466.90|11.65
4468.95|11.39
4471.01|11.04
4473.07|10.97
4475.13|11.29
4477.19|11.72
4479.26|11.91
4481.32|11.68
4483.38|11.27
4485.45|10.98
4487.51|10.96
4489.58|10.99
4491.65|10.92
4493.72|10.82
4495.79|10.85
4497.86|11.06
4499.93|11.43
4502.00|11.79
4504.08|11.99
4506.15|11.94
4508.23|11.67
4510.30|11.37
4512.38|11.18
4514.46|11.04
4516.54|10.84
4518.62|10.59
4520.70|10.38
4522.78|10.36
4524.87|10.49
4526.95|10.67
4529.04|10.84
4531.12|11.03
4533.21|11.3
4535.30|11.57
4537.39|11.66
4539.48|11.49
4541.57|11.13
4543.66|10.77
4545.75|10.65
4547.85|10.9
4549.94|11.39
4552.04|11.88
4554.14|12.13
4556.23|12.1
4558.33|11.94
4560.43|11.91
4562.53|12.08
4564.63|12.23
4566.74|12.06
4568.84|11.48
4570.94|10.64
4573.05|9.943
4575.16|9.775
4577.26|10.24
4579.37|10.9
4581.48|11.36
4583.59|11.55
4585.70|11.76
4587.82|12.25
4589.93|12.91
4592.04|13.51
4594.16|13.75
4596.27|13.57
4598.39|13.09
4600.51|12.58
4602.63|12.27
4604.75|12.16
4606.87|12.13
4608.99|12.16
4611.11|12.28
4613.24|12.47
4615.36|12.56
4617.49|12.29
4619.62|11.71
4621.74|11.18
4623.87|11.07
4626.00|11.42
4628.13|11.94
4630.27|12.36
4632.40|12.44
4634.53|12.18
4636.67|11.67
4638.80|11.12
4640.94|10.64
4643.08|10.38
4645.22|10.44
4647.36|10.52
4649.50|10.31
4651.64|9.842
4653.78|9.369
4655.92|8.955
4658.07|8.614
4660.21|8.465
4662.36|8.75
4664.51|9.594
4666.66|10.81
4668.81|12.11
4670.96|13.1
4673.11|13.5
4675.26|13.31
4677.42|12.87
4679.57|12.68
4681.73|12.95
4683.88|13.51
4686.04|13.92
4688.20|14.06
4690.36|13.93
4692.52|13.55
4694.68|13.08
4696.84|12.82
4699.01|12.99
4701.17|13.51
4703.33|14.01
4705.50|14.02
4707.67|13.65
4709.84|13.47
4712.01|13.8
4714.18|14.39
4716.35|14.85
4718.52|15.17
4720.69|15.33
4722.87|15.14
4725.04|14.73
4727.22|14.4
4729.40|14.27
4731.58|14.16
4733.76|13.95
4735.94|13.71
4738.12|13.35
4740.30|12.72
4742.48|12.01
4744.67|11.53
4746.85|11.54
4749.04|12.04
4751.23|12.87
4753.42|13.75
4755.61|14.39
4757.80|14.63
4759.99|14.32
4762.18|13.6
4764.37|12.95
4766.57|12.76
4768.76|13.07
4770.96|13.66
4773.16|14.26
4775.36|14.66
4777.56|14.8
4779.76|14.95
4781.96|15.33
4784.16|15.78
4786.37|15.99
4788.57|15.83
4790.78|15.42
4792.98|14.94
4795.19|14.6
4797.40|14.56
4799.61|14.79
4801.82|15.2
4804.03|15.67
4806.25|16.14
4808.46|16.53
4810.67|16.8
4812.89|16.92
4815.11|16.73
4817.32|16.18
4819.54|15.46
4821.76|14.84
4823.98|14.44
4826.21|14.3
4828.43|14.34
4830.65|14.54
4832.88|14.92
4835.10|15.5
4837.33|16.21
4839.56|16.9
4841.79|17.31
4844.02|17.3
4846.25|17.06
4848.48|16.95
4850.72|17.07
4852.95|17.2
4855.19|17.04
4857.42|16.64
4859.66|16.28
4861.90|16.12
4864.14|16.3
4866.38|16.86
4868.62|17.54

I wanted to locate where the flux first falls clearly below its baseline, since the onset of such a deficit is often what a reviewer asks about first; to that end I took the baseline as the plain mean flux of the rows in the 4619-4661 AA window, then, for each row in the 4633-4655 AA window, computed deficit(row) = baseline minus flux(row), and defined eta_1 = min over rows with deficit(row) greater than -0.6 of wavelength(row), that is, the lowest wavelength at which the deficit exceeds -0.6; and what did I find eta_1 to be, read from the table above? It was 4638.80 AA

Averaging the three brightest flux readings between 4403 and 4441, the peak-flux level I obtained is 13.4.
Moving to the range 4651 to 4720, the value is 14.8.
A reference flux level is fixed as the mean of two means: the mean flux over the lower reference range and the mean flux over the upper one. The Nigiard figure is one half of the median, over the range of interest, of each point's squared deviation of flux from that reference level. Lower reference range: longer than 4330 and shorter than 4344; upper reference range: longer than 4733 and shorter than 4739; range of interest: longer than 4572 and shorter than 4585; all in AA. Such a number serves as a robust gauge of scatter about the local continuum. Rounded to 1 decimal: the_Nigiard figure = 1.5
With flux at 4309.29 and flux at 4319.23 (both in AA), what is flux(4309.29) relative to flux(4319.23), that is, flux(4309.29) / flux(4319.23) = 0.86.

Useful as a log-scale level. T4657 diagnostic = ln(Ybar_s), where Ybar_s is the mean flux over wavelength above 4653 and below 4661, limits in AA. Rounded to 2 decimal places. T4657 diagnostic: 2.18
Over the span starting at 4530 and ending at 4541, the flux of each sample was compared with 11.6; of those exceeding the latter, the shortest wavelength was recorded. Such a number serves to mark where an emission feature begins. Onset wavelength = 4537.39 AA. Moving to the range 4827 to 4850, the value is 4828.43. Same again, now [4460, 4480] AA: 4460.73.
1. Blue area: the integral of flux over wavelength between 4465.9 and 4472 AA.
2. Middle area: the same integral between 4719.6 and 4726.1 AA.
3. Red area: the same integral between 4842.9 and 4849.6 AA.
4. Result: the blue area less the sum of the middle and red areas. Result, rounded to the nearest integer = -143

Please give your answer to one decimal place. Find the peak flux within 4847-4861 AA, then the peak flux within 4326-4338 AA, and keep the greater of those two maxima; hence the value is 17.2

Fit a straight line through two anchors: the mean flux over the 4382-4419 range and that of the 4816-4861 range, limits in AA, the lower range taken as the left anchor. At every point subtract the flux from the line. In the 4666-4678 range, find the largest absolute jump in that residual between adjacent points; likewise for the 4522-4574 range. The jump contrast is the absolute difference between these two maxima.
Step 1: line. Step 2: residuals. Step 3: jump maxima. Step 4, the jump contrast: 0.41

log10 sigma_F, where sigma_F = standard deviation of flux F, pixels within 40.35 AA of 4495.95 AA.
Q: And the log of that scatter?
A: -0.33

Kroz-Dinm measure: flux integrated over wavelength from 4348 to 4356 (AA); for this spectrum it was 98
